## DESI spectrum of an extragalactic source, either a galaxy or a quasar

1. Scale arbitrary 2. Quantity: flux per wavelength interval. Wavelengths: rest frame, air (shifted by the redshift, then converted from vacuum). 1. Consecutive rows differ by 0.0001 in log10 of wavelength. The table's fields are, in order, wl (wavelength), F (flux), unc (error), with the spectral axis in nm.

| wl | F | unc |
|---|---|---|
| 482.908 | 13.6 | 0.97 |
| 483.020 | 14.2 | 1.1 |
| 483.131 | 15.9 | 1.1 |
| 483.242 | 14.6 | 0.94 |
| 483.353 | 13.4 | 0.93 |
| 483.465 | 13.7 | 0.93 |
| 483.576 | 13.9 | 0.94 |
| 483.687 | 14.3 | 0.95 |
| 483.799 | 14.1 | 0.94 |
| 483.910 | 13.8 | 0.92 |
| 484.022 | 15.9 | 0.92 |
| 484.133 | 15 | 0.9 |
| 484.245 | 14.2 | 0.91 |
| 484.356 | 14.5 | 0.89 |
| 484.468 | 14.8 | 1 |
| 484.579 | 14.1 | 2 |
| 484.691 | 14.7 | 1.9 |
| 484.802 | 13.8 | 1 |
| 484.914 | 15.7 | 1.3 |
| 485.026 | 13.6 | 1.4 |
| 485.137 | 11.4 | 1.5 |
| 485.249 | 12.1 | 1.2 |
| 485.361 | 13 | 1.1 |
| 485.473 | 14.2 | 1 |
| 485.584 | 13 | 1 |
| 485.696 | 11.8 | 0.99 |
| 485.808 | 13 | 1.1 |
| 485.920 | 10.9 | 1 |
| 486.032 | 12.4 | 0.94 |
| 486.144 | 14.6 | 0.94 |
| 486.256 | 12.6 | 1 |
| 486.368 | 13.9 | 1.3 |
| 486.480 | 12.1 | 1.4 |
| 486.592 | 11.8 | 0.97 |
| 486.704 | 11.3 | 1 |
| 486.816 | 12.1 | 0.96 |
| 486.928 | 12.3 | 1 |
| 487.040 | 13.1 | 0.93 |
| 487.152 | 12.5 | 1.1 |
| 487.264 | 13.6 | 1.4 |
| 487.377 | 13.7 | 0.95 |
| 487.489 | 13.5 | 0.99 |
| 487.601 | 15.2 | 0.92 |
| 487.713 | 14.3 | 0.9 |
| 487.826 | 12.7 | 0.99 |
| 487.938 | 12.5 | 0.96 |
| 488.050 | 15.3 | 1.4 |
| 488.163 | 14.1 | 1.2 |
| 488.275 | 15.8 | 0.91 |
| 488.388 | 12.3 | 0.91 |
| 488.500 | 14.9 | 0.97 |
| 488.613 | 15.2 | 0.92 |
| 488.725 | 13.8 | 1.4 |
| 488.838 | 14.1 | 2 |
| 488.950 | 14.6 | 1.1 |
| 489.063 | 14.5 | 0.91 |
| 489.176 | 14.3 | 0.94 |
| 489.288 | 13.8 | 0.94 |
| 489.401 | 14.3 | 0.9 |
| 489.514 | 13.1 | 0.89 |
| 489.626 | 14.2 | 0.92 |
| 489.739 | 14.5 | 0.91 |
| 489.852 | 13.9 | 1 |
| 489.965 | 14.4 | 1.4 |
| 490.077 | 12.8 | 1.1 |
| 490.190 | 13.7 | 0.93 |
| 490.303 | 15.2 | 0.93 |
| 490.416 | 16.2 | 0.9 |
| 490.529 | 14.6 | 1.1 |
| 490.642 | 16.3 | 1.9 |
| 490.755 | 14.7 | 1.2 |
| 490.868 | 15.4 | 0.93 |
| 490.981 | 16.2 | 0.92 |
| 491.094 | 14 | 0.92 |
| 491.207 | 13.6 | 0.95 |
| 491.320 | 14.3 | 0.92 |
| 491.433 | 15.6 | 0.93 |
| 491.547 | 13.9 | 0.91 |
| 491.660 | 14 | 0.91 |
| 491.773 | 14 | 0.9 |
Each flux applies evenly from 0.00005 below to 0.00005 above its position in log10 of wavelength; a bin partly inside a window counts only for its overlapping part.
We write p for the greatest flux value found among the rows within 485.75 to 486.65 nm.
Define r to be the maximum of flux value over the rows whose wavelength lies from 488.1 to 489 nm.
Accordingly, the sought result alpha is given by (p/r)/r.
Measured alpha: 0.058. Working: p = 14.6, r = 15.8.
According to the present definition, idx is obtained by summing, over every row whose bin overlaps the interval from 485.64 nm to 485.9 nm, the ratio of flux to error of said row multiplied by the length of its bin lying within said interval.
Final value 3.0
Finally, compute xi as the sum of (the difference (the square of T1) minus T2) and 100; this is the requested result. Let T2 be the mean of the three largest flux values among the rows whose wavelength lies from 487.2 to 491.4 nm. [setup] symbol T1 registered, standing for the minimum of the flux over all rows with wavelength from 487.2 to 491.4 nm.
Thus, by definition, 235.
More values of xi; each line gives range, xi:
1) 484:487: 203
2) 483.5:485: 275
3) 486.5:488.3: 212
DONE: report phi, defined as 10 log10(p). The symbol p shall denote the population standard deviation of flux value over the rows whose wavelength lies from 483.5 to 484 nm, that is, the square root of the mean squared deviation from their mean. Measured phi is -7.17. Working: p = 0.19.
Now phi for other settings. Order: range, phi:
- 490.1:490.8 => -0.38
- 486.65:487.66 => 0.31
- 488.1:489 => -0.05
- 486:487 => -0.09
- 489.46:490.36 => -1.38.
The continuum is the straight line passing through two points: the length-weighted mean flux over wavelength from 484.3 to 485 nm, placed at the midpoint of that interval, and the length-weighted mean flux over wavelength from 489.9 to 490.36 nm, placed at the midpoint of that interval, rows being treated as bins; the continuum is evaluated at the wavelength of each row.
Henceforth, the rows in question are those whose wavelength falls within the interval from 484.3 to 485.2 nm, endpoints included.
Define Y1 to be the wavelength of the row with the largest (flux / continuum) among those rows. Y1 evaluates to 484.914 nm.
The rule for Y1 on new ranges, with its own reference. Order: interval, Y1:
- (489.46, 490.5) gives 490.416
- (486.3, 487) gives 486.368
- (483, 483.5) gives 483.131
